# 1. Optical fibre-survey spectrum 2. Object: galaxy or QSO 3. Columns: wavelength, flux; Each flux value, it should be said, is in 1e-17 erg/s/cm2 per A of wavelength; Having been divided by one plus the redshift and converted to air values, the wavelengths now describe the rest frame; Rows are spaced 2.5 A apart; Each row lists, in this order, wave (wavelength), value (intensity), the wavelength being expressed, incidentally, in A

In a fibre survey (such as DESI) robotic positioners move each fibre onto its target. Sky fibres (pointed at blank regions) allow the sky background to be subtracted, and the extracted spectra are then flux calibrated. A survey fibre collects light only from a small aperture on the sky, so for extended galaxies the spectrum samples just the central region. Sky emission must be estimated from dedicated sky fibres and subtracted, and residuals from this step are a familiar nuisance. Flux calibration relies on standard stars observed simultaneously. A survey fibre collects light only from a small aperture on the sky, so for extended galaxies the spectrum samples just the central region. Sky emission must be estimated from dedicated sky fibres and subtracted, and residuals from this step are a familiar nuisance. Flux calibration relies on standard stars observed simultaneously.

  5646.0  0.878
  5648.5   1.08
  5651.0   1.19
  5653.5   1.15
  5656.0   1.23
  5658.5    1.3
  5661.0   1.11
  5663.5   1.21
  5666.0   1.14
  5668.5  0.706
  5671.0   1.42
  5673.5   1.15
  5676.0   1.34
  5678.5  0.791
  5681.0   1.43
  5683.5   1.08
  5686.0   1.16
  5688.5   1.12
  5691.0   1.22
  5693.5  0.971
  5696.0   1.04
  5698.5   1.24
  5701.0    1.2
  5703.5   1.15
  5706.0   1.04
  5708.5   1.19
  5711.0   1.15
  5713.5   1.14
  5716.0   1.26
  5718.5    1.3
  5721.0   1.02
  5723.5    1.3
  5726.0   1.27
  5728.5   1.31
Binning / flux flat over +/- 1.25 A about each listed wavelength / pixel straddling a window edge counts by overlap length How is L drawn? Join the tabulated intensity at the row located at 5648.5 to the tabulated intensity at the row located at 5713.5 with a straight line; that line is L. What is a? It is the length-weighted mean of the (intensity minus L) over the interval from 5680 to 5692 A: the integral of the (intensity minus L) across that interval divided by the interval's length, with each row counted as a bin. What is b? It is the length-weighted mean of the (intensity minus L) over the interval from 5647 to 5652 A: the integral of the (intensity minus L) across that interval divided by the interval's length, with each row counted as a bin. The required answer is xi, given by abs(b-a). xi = 0.04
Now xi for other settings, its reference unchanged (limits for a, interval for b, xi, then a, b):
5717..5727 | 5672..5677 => 0.07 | 0.074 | 0.145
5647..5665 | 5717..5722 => 0.06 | 0.090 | 0.026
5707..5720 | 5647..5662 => 0.03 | 0.061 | 0.087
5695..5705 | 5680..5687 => 0.08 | 0.030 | 0.106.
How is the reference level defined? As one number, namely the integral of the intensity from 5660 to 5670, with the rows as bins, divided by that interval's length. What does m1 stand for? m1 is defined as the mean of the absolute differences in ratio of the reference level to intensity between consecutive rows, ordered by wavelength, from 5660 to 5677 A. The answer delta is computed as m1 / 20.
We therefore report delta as 0.015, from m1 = 0.29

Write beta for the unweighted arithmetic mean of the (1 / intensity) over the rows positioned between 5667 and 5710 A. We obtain 0.912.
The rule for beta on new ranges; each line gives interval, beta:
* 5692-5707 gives 0.910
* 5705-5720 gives 0.852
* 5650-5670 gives 0.914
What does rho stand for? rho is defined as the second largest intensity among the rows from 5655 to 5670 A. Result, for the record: 1.23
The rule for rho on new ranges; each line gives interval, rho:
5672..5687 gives 1.34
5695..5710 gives 1.2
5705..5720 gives 1.26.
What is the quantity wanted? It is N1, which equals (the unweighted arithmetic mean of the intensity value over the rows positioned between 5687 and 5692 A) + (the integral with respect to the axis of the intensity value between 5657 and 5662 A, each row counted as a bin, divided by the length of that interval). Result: 2.38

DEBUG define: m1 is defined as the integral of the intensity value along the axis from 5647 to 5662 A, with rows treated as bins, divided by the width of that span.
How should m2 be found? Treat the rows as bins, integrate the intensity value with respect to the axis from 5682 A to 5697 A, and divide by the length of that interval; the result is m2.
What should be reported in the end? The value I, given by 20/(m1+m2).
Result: 8.78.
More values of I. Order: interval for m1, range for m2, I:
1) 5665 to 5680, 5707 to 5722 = 8.80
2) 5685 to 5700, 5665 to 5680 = 9.00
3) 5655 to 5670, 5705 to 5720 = 8.70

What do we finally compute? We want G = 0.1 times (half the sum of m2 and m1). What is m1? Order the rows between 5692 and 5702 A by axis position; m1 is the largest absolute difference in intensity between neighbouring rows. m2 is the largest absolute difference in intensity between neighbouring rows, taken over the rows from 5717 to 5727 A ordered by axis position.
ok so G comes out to 0.0240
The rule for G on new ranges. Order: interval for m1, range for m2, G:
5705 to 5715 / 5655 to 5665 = 0.0170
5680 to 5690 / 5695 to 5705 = 0.0275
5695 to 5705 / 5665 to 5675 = 0.0457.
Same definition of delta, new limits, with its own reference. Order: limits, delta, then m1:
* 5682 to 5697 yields 0.005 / 0.09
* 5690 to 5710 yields 0.005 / 0.11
